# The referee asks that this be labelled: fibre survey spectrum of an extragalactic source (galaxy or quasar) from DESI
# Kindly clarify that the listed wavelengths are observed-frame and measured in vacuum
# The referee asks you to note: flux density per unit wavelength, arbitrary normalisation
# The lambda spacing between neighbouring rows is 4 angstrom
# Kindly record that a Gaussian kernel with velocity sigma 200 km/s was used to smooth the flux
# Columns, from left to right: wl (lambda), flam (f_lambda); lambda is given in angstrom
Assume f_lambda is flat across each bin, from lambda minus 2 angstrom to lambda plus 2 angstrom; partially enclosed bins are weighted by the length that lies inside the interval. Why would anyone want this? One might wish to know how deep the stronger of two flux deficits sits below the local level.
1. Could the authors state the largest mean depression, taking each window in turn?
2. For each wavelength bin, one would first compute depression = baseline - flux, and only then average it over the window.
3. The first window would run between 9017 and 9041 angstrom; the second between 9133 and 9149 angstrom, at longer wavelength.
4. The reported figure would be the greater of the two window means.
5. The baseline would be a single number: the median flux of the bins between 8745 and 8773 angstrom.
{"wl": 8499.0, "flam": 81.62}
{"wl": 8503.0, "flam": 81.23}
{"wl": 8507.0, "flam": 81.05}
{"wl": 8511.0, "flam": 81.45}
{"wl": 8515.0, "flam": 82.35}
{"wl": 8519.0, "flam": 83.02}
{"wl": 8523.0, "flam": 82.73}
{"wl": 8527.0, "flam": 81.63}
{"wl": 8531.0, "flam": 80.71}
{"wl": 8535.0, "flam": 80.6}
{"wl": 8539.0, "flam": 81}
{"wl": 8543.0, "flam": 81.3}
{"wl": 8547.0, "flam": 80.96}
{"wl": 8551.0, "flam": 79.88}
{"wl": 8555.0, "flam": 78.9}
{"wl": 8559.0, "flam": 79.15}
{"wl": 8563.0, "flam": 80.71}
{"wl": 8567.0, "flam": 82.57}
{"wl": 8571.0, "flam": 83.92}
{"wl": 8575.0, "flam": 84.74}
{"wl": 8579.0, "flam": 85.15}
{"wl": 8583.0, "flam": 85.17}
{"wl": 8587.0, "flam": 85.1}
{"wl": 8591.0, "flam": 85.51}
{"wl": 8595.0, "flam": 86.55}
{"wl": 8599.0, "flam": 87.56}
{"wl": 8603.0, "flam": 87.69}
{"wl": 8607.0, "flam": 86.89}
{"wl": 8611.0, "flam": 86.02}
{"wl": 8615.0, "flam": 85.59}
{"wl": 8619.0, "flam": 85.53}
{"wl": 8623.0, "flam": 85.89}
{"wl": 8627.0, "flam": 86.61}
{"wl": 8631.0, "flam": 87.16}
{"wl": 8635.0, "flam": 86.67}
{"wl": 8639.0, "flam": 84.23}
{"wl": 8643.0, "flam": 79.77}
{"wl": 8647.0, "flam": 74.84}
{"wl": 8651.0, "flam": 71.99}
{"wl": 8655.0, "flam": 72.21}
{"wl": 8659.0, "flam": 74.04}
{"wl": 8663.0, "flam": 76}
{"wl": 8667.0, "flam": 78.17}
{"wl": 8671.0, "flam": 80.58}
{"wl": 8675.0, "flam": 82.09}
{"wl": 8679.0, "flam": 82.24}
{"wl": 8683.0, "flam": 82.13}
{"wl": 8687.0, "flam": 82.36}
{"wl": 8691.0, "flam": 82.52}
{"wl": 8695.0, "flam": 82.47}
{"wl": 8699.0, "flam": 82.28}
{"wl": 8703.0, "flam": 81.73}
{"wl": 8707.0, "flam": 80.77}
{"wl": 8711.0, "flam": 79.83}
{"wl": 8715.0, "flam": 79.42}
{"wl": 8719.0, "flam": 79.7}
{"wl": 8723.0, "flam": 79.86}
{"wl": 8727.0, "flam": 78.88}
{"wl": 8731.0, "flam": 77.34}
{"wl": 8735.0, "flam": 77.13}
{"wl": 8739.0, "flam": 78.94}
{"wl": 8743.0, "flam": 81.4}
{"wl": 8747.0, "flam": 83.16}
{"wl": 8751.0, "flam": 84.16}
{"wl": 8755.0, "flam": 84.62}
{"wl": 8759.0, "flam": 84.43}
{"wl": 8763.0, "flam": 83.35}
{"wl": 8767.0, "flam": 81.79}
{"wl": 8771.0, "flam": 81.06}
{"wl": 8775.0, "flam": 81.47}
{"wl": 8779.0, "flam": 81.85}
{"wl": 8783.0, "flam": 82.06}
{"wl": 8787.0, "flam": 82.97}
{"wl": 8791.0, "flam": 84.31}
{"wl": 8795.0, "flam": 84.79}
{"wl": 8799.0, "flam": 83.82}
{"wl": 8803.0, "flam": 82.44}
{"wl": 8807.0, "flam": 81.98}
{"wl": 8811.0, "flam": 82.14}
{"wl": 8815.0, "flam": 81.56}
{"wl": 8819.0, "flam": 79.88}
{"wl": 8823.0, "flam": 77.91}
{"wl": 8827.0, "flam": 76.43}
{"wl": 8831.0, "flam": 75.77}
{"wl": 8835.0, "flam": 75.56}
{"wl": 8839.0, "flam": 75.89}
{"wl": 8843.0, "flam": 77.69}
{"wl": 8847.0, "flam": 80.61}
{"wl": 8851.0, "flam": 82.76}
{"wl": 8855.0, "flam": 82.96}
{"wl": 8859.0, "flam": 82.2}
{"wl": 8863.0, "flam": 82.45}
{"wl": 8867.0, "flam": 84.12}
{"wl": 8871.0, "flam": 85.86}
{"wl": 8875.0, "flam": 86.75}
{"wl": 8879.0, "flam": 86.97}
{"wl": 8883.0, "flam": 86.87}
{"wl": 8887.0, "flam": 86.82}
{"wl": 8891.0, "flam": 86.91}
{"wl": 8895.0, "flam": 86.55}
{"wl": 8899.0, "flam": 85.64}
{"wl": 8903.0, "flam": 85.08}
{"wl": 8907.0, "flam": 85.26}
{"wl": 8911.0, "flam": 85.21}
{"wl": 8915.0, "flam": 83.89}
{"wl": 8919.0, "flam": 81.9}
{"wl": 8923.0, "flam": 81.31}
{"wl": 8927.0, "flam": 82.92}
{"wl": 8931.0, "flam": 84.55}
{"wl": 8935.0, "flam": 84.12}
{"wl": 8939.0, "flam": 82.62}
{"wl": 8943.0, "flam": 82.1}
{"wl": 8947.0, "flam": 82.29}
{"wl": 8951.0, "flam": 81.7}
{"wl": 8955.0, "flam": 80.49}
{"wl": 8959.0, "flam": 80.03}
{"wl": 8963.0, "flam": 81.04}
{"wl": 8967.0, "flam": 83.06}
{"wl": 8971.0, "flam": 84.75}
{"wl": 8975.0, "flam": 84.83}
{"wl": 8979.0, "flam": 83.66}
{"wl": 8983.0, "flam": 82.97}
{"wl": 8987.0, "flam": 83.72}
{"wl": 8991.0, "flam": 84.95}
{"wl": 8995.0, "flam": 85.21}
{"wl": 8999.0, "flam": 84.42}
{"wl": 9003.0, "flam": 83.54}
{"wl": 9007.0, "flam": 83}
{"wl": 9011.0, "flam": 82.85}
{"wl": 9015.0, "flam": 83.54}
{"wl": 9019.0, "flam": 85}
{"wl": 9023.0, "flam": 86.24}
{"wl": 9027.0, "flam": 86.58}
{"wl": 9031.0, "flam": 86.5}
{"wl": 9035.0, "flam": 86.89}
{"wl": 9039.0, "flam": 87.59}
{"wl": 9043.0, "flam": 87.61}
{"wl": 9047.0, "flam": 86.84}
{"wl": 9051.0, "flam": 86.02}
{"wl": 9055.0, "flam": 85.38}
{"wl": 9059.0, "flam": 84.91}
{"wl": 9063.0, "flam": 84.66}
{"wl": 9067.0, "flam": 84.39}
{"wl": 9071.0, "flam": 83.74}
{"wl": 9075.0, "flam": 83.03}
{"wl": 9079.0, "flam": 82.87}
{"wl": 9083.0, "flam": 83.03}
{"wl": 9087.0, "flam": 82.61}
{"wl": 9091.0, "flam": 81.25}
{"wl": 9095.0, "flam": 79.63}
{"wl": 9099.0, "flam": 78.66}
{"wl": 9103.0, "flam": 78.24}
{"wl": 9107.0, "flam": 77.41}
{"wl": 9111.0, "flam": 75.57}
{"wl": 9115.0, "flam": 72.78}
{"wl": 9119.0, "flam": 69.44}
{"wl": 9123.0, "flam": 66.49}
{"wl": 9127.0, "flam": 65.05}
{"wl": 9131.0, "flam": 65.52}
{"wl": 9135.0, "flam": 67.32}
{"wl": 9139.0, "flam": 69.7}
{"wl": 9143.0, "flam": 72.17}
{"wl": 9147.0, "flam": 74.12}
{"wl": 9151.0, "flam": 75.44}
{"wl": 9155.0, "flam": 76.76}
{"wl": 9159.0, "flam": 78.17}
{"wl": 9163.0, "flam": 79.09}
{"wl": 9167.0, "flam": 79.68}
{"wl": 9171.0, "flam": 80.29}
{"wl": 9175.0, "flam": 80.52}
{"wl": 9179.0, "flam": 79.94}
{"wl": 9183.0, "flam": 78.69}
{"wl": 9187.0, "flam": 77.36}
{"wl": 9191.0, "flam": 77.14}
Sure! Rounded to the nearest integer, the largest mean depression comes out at 13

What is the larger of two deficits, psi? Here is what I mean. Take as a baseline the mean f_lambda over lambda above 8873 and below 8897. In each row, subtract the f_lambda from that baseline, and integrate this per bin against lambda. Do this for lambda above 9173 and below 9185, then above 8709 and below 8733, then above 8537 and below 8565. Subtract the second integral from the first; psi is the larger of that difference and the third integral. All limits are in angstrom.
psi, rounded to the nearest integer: 183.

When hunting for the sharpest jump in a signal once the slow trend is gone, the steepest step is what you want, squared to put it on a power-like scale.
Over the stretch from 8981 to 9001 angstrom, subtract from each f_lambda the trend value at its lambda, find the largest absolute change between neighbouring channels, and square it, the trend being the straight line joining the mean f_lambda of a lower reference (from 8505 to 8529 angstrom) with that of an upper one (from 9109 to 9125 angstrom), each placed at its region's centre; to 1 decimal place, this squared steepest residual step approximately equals 1.7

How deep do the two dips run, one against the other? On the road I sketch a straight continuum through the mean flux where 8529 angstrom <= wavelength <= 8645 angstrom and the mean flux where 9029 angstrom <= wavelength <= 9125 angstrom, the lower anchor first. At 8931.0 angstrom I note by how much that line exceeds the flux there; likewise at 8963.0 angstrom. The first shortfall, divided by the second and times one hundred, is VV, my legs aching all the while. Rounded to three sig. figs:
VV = -239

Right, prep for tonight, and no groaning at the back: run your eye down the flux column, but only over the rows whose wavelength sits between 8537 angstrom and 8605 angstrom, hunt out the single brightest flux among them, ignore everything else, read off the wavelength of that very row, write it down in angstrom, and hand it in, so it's 8603.0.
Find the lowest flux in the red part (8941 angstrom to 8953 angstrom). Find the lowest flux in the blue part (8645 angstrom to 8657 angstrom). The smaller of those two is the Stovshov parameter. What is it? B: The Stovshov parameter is 72.0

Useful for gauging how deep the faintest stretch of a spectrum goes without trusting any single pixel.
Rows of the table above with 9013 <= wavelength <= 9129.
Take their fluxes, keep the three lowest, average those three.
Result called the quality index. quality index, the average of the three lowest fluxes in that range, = 67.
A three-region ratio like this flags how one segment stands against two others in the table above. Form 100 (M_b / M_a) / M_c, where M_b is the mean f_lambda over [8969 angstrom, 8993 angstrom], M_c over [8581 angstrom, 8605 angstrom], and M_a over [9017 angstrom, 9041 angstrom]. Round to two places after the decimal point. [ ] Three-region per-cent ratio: 1.13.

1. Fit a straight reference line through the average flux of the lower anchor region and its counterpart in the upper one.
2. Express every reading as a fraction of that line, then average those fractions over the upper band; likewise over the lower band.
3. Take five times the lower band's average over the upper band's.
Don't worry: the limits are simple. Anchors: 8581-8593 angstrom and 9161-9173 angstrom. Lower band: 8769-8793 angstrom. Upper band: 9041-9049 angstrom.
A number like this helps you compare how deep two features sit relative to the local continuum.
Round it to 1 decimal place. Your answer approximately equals 4.6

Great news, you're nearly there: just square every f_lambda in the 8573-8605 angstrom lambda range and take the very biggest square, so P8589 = 7690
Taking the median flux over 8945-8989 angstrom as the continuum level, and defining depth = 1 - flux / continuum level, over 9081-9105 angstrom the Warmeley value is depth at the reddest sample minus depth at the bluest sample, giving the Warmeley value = 0.06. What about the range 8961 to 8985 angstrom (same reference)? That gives -0.02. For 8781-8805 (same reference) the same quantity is 0.00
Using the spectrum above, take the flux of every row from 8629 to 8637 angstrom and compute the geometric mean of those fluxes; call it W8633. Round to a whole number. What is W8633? 87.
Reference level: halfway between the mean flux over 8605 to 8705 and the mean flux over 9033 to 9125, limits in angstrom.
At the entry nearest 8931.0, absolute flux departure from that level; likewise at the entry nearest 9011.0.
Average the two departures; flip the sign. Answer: -2.27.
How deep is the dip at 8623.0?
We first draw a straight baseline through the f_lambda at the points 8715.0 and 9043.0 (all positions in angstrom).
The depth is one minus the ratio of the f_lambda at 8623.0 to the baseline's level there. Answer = -0.114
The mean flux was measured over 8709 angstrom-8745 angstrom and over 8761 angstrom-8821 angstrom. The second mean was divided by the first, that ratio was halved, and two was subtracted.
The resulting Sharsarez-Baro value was -1.48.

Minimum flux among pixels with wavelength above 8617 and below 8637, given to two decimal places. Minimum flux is 85.53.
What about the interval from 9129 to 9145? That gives 65.52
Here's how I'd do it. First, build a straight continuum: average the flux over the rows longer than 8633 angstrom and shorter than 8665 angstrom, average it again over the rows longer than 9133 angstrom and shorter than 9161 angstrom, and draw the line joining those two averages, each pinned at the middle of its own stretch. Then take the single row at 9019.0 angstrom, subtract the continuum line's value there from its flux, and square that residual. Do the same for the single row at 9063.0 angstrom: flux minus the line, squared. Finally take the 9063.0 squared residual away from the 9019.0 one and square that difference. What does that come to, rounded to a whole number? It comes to 0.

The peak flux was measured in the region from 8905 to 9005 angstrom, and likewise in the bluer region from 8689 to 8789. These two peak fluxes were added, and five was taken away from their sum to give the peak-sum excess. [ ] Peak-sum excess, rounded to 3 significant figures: 165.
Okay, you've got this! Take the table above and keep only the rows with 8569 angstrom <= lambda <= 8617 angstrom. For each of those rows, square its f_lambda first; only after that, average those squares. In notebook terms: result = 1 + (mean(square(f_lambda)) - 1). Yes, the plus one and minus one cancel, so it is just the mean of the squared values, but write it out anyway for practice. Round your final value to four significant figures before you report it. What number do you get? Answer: 7367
